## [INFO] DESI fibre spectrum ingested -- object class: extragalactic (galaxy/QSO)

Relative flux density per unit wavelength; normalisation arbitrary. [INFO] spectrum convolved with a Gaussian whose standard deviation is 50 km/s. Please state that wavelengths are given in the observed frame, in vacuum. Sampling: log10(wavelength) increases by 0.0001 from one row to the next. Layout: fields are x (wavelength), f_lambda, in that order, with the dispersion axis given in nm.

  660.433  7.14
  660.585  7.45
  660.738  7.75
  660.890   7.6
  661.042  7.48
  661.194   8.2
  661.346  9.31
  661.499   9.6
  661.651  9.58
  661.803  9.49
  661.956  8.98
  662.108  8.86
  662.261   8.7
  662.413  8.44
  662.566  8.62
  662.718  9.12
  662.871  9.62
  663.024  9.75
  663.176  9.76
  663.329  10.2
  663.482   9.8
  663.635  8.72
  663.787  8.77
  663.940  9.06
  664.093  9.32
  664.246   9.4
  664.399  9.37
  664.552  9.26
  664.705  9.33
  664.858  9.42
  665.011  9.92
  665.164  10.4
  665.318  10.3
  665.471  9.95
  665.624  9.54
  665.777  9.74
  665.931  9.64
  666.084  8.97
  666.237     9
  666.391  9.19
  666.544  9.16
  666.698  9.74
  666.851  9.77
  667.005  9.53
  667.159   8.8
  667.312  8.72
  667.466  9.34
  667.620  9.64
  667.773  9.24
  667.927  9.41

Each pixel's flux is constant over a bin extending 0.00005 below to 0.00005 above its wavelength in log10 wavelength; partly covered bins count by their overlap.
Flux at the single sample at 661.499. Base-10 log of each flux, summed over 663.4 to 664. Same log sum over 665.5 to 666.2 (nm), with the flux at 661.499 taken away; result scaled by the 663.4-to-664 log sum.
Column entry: -1.49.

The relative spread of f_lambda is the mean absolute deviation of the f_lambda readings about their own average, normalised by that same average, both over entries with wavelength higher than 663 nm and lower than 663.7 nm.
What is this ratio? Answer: 0.038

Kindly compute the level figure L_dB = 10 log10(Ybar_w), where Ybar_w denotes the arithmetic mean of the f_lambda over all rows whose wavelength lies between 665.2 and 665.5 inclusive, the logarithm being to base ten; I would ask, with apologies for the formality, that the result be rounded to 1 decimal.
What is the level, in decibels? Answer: 10.1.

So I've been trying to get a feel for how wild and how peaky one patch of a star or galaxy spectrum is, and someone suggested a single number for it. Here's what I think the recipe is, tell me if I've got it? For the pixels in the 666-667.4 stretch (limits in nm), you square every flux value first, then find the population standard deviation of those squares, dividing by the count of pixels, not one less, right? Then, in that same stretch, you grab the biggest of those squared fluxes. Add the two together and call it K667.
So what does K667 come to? 102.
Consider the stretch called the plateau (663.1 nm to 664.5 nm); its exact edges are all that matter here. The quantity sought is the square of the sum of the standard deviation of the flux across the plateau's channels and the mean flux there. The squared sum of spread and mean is 97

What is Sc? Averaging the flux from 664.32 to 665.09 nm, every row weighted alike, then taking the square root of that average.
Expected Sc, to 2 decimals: 3.08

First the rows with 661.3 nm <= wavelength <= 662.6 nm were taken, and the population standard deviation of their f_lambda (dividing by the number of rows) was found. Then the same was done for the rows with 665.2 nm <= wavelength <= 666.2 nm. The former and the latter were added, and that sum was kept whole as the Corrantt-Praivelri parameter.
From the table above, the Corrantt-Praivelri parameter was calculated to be 0.82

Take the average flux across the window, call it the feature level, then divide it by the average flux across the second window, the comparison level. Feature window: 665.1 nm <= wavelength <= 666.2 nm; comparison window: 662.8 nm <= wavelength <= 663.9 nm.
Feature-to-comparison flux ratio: 1.03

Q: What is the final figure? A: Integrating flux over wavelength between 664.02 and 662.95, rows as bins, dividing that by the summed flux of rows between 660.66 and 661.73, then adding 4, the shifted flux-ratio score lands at 4.170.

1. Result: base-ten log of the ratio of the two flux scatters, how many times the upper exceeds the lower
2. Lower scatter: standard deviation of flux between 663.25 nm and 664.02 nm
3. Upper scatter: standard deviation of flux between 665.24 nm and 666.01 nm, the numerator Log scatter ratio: -0.34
